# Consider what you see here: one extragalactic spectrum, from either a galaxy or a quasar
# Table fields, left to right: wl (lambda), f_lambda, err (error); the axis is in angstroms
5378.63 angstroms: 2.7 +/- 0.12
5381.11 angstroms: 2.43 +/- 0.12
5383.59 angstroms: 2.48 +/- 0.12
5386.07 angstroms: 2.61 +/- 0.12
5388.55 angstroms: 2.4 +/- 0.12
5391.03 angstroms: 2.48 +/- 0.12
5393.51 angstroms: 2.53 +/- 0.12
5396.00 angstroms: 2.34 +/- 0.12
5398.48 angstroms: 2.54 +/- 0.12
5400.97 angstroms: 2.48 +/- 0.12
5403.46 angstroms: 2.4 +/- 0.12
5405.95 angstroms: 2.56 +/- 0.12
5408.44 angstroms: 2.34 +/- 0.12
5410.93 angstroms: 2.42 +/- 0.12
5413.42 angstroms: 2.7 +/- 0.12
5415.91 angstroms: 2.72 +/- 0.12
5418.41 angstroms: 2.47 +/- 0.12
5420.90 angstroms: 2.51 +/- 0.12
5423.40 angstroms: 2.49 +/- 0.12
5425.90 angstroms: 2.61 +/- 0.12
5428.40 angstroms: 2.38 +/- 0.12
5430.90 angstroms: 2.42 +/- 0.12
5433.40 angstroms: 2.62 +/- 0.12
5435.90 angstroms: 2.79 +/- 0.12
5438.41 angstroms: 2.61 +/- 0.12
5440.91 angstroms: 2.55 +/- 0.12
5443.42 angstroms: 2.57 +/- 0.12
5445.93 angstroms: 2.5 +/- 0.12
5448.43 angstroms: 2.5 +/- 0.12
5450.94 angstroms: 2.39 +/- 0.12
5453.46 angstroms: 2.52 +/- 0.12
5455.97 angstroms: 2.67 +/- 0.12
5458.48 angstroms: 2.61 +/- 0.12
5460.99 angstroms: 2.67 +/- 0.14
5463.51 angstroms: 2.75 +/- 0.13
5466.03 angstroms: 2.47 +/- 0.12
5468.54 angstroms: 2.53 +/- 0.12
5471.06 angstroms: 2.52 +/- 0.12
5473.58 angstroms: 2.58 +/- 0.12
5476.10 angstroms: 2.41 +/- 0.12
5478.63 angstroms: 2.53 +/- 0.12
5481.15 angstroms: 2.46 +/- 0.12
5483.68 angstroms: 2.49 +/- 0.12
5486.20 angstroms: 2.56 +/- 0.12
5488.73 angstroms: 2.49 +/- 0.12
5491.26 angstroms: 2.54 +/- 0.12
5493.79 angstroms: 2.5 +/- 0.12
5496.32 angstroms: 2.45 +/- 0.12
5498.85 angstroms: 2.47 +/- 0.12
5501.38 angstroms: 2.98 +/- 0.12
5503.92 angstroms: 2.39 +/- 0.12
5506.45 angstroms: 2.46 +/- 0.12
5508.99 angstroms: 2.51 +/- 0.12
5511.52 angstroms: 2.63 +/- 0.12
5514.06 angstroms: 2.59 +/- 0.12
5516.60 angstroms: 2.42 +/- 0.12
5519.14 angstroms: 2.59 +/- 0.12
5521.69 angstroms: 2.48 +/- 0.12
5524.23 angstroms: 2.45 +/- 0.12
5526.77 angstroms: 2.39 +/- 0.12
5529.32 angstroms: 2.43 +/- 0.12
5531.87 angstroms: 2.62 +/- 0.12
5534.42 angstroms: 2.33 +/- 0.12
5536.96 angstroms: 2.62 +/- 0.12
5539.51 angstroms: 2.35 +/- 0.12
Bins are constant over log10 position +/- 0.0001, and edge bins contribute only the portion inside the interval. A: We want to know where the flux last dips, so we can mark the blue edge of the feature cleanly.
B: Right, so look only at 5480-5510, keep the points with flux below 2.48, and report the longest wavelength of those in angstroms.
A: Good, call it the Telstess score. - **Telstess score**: 5506.45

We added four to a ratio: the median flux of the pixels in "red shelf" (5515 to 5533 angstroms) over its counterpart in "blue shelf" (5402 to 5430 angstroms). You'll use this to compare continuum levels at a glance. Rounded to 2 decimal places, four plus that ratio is 4.98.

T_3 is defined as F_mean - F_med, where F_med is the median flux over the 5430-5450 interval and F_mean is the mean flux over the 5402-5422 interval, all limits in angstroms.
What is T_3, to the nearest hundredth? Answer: -0.04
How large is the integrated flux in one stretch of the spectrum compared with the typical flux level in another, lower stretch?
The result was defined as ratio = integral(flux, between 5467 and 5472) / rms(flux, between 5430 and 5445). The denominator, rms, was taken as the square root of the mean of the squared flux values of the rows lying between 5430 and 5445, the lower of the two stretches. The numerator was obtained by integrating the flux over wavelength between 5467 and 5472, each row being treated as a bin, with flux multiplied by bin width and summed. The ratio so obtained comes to 4.9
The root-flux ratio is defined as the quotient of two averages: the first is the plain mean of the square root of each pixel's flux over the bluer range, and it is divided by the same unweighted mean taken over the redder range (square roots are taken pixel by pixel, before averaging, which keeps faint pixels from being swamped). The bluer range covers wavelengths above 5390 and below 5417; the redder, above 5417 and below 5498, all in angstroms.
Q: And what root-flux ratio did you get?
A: 0.99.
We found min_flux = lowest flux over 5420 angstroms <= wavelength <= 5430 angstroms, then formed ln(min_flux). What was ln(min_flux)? 0.867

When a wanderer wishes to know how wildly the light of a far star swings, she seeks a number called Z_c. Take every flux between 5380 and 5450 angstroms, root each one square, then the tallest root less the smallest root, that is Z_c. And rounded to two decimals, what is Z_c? 0.14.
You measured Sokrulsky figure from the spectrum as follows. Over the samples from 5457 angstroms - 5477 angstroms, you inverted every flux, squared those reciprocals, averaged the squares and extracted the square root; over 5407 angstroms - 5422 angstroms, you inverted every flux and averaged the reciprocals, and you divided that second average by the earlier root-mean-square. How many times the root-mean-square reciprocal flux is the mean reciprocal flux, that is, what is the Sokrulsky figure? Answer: 1.02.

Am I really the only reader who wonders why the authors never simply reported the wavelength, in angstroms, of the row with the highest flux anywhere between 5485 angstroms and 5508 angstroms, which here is 5501.38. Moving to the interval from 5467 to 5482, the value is 5473.58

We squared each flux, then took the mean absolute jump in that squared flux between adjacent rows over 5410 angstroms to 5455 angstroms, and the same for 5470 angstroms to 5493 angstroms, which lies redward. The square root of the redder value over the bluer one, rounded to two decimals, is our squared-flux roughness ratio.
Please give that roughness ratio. 0.83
